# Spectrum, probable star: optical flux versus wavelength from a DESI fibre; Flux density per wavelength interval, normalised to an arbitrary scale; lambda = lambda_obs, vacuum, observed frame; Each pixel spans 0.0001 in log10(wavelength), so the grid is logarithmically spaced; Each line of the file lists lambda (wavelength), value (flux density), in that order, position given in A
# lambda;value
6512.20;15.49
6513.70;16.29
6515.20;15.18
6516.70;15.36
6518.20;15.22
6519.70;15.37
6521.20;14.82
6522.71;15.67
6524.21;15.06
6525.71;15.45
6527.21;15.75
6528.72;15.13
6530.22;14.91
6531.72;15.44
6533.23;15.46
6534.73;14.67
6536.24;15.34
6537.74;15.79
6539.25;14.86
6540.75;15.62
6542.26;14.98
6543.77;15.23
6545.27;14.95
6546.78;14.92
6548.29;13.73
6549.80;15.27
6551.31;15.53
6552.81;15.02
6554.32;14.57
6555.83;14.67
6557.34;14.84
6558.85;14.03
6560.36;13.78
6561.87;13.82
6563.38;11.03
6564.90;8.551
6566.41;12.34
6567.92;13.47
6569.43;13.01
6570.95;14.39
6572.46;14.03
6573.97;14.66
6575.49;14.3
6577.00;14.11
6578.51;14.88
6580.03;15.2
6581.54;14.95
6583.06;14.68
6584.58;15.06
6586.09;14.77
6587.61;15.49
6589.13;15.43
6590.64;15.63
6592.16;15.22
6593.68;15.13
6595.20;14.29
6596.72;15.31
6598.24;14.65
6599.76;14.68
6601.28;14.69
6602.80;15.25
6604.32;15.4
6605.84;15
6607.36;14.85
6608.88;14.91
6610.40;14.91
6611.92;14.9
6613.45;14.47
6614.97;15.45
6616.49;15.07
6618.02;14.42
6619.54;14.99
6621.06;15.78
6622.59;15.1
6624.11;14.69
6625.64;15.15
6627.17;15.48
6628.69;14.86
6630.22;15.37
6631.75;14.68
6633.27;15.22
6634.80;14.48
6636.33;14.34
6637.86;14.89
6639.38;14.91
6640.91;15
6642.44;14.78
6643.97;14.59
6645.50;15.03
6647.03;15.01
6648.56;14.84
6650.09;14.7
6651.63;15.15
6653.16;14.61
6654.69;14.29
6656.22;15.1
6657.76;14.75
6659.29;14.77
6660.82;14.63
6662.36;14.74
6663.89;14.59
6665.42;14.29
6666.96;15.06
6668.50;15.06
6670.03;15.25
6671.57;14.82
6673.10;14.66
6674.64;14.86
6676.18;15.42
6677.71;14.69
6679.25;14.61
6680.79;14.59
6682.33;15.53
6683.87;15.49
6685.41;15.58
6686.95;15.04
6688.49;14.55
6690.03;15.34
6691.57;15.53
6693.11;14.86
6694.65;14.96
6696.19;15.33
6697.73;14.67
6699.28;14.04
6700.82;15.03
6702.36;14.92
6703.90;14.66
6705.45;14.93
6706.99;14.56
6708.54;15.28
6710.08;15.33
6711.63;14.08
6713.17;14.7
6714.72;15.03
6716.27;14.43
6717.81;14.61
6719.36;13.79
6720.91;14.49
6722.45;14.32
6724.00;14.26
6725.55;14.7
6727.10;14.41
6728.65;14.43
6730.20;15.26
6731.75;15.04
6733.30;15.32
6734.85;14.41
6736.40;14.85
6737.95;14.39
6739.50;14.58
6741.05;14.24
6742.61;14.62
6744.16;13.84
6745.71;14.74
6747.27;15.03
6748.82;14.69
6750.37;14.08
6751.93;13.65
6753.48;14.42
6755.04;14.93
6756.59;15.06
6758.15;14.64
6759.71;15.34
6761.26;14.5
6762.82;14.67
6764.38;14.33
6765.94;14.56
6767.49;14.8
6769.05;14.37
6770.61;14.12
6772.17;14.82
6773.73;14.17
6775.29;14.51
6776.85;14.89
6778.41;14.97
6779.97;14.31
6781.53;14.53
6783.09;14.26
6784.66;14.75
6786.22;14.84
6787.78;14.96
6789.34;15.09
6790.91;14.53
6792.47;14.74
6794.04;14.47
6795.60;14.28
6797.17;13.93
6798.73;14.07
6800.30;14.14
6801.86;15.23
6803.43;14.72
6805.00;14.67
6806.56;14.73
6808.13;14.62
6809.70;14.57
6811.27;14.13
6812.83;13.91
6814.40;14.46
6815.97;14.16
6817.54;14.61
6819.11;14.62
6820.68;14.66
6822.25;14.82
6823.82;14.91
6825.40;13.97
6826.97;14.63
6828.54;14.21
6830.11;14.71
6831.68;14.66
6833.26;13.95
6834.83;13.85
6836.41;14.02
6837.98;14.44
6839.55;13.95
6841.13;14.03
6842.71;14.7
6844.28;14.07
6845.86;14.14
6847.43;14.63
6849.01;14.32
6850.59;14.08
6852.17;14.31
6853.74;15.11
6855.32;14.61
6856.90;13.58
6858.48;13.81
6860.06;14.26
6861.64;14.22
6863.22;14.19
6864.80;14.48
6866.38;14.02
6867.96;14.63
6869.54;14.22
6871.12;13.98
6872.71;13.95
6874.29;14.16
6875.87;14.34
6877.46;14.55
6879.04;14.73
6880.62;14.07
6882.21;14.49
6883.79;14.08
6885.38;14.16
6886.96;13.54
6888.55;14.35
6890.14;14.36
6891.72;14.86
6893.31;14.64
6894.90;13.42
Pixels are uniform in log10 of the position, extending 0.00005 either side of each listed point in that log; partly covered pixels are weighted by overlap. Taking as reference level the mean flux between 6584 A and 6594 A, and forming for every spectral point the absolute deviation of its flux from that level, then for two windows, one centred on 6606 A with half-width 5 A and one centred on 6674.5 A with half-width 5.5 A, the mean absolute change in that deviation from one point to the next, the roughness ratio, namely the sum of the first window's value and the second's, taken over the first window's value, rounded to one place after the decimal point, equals 2.5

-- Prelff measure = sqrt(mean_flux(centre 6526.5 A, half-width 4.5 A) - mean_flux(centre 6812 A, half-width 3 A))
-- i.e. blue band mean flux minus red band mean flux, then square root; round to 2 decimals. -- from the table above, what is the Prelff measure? 1.03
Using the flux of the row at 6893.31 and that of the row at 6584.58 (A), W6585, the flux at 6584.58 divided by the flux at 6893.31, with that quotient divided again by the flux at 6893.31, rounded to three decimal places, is 0.070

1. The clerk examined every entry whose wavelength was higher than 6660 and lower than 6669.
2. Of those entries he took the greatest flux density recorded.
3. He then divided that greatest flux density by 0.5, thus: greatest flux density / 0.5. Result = 30.1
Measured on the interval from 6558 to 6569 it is 28.1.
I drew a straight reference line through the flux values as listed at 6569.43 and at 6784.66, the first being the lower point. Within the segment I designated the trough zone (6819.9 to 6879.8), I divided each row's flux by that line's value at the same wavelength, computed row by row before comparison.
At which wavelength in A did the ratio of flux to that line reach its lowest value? 6856.90 A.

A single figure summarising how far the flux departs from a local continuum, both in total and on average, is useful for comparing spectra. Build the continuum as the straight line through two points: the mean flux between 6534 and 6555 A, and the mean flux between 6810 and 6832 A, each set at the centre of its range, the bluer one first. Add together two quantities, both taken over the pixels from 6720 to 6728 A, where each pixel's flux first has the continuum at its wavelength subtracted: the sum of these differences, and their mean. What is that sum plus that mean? -1.4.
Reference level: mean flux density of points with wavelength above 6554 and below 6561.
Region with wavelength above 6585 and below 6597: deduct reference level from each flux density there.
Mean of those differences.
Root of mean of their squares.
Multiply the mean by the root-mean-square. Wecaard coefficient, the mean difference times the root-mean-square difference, 0.69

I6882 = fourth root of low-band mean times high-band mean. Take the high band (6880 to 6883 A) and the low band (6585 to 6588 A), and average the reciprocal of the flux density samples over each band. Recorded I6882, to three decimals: 0.261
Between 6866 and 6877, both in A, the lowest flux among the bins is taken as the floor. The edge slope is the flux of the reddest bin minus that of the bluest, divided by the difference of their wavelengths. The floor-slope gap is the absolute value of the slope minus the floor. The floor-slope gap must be 13.9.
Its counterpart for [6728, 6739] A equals 14.4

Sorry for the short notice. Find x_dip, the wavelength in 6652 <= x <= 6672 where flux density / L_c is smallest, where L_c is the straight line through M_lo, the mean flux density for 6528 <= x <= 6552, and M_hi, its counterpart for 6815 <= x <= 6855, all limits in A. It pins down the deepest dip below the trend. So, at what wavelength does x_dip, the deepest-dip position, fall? 6654.69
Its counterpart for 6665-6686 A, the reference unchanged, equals 6665.42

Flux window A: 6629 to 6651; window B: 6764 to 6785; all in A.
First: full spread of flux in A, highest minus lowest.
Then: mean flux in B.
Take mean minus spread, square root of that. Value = 3.67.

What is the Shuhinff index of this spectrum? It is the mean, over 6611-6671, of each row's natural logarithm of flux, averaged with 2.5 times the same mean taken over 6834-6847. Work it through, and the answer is 4.66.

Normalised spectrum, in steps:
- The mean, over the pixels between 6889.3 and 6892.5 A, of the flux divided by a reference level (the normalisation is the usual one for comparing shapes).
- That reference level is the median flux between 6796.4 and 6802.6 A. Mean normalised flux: 1.04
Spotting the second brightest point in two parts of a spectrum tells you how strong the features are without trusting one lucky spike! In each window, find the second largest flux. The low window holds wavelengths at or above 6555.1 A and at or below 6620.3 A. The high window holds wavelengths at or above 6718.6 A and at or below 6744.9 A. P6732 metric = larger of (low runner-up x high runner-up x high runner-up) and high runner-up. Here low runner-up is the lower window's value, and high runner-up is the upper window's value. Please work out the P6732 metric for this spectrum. 3607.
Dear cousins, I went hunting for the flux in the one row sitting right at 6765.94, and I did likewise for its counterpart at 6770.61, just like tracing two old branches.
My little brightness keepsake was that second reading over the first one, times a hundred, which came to 97.0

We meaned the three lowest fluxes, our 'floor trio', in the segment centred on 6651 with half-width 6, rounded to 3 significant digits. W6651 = 14.5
